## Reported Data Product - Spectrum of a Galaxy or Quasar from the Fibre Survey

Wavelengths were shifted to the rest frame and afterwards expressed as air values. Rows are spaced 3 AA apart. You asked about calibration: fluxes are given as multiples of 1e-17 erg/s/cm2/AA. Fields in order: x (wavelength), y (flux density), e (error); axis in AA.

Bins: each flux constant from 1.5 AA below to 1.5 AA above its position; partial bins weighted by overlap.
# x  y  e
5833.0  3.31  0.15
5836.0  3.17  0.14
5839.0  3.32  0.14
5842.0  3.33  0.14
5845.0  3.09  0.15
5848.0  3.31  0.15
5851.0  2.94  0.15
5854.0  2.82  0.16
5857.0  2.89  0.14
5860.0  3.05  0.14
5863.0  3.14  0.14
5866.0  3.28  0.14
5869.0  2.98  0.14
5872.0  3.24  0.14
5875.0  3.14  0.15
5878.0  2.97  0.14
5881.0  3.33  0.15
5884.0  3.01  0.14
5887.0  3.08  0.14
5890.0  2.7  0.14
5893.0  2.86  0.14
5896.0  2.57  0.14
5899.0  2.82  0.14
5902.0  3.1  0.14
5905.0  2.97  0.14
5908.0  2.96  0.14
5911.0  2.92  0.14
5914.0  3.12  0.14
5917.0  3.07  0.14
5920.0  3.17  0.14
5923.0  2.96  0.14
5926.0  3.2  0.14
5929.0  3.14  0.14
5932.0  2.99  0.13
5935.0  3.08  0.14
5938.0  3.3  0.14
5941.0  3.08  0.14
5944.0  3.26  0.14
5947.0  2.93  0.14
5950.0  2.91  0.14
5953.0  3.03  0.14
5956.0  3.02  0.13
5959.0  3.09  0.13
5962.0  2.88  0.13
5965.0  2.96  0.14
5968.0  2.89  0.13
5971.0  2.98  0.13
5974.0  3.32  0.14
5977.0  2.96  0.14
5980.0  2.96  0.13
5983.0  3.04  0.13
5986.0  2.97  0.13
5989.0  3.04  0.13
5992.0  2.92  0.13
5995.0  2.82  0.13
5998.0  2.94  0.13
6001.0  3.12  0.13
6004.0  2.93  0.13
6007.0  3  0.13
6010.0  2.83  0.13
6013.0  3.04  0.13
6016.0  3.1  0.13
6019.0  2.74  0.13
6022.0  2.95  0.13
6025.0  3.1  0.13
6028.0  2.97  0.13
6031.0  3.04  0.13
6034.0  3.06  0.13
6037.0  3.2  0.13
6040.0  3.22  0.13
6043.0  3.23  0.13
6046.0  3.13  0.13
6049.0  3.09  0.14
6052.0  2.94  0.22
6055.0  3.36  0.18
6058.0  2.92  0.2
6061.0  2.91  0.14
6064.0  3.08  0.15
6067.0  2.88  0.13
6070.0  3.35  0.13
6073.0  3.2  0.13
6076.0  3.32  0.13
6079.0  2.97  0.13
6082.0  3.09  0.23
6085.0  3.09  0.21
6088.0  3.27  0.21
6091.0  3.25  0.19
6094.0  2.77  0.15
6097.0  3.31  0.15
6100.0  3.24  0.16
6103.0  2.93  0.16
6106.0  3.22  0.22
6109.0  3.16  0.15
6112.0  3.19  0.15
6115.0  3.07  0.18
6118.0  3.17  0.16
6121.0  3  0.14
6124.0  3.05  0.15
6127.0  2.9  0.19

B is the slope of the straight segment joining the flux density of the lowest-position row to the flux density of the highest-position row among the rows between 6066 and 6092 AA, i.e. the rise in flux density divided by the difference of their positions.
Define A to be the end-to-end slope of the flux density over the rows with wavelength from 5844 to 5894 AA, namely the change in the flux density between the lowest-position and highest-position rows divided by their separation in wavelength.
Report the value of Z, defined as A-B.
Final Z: -0.0202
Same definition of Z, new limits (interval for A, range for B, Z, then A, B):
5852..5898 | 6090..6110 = -0.0010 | -0.006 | -0.0050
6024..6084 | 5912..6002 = -0.0002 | 0.000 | 0.0000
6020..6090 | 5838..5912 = 0.0104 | 0.005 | -0.0056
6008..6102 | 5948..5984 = 0.0006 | 0.005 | 0.0039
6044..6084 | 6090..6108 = 0.0009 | -0.001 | -0.0020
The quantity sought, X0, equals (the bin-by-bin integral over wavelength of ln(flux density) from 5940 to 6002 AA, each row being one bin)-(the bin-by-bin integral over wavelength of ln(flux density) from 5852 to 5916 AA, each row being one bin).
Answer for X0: -2.0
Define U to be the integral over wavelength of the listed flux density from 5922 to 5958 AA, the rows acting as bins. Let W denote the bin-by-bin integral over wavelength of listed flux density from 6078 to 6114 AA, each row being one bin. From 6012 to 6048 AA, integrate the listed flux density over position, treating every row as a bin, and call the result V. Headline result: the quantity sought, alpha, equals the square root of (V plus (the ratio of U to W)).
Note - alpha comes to 10.6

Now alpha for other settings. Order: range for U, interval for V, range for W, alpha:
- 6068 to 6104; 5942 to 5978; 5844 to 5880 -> 10.5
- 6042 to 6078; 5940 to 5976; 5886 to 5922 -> 10.5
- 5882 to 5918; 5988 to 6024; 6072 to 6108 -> 10.4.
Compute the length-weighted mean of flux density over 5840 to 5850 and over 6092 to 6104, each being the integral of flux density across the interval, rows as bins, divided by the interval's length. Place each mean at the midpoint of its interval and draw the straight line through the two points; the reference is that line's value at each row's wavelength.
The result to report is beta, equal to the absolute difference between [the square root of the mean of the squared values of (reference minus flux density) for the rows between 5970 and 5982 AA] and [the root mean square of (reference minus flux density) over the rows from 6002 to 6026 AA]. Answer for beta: 0.024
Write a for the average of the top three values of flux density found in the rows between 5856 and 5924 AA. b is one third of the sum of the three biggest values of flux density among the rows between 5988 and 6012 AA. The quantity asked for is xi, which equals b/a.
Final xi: 0.93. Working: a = 3.283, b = 3.05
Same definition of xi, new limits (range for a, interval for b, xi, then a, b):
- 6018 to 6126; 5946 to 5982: 0.94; 3.343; 3.15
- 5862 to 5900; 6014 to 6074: 1.01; 3.283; 3.31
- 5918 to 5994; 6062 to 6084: 1.00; 3.293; 3.29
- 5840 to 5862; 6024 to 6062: 1.01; 3.243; 3.27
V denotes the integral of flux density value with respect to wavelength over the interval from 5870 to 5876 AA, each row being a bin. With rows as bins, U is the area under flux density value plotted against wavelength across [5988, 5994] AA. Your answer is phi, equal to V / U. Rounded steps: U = 17.8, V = 19.1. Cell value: 1.07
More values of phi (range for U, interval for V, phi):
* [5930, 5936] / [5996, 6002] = 0.99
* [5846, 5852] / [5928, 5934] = 0.98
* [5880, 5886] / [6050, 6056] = 0.99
